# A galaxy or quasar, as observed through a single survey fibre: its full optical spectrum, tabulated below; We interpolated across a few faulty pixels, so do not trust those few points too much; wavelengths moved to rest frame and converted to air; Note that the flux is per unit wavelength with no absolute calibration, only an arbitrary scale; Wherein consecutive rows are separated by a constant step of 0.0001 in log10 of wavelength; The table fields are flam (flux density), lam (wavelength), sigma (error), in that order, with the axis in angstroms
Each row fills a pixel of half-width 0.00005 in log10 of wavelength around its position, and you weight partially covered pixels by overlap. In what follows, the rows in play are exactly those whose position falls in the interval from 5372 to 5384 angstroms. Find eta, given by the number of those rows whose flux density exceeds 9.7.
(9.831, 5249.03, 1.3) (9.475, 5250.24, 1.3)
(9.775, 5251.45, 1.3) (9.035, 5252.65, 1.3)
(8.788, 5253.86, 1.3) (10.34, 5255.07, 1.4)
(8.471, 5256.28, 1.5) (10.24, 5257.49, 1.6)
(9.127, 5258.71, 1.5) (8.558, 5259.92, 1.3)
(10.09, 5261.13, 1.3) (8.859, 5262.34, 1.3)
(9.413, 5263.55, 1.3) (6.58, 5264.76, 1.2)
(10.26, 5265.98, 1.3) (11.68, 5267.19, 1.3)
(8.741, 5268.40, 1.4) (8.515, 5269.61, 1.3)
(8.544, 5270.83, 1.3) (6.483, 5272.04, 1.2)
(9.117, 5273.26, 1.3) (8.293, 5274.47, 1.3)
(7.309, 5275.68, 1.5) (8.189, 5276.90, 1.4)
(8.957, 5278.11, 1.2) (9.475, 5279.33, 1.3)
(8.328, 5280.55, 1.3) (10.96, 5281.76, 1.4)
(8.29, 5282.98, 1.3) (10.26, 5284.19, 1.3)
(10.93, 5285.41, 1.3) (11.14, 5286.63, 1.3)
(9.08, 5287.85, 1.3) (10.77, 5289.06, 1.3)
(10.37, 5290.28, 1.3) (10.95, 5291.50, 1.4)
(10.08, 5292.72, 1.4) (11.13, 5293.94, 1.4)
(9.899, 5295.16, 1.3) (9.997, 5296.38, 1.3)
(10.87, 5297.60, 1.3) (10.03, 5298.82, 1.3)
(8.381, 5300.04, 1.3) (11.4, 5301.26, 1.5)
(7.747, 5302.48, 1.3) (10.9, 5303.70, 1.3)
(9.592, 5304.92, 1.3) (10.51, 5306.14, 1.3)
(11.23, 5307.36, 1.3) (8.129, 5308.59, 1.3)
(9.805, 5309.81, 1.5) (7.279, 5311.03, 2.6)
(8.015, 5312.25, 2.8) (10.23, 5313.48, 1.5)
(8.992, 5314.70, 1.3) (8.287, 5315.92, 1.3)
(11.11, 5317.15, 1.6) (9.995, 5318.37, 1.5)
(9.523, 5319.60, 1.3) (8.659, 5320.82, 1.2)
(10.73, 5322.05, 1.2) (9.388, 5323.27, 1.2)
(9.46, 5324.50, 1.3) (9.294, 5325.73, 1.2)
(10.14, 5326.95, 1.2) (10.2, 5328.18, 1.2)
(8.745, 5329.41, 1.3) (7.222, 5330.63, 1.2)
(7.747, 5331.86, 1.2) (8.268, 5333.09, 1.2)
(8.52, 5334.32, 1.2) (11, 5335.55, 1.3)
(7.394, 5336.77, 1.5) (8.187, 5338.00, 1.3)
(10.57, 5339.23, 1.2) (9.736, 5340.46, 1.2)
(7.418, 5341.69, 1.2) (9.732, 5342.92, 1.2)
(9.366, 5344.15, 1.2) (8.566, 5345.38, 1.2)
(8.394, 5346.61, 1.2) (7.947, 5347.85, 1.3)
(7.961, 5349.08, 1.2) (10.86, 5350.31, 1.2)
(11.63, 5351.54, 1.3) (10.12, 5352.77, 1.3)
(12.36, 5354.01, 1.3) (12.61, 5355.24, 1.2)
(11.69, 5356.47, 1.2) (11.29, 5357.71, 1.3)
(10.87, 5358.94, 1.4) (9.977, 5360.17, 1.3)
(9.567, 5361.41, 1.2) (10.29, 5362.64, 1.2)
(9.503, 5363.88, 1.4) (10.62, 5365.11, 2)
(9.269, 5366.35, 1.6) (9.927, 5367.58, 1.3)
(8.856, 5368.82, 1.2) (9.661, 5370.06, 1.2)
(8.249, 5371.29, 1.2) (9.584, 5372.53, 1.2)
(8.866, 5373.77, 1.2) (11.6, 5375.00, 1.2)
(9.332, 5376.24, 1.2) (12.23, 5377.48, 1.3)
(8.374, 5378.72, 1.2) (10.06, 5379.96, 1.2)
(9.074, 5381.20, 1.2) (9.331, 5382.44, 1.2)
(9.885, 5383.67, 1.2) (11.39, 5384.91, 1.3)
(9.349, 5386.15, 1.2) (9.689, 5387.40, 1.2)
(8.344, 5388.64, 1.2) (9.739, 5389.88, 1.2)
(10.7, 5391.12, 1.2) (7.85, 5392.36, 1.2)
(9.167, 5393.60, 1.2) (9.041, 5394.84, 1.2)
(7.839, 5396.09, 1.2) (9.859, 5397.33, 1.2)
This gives 4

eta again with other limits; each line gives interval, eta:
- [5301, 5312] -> 5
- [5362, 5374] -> 3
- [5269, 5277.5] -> 0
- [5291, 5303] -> 8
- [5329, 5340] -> 2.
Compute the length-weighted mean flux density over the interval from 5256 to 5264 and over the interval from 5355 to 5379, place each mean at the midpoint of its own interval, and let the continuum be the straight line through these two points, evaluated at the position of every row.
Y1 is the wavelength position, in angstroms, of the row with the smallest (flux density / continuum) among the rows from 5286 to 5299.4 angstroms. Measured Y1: 5287.85 angstroms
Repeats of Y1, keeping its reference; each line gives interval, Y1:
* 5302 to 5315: 5311.03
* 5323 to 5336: 5330.63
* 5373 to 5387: 5378.72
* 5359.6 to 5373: 5371.29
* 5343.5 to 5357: 5347.85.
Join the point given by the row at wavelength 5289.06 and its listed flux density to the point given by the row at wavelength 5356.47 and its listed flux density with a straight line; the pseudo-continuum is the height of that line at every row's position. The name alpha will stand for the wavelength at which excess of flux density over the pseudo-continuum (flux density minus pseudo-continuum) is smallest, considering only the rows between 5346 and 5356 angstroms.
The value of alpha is 5349.08 angstroms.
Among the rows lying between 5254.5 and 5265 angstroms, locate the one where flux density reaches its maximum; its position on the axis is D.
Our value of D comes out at 5255.07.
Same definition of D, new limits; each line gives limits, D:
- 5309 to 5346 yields 5317.15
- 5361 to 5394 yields 5377.48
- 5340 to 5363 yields 5355.24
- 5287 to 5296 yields 5293.94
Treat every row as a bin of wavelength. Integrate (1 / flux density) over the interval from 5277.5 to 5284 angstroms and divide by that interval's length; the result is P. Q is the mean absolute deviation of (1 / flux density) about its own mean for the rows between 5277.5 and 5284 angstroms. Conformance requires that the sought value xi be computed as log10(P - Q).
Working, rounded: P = 0.109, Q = 0.009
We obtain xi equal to -1.00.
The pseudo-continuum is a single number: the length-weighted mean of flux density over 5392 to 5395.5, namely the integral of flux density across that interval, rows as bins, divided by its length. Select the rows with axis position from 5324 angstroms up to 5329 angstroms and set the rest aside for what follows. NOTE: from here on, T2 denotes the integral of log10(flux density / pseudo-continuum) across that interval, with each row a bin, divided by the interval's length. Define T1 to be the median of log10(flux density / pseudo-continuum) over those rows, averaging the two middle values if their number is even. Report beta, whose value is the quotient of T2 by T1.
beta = 0.94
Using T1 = 0.050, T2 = 0.047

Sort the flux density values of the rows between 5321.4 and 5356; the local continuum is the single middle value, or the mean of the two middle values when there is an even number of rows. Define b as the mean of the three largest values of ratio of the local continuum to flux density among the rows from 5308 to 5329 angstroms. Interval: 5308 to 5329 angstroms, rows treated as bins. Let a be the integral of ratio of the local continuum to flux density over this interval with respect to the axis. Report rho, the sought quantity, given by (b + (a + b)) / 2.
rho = 11.8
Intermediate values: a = 21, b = 1.20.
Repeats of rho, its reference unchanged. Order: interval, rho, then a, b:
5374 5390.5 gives 9.0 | 16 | 1.09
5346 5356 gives 5.9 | 9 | 1.16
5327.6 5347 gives 11.8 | 21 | 1.28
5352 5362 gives 5.2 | 9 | 0.95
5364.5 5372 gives 4.8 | 8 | 1.07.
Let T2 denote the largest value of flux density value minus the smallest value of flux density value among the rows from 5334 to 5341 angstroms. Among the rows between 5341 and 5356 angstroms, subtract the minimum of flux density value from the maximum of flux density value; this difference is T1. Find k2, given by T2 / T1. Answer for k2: 0.7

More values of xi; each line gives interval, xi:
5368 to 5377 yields -1.01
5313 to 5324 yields -1.02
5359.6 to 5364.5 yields -1.01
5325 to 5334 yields -0.99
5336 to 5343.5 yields -1.00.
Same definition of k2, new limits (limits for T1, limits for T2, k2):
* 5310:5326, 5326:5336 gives 1.0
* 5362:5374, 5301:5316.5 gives 1.7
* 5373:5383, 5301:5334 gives 1.1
